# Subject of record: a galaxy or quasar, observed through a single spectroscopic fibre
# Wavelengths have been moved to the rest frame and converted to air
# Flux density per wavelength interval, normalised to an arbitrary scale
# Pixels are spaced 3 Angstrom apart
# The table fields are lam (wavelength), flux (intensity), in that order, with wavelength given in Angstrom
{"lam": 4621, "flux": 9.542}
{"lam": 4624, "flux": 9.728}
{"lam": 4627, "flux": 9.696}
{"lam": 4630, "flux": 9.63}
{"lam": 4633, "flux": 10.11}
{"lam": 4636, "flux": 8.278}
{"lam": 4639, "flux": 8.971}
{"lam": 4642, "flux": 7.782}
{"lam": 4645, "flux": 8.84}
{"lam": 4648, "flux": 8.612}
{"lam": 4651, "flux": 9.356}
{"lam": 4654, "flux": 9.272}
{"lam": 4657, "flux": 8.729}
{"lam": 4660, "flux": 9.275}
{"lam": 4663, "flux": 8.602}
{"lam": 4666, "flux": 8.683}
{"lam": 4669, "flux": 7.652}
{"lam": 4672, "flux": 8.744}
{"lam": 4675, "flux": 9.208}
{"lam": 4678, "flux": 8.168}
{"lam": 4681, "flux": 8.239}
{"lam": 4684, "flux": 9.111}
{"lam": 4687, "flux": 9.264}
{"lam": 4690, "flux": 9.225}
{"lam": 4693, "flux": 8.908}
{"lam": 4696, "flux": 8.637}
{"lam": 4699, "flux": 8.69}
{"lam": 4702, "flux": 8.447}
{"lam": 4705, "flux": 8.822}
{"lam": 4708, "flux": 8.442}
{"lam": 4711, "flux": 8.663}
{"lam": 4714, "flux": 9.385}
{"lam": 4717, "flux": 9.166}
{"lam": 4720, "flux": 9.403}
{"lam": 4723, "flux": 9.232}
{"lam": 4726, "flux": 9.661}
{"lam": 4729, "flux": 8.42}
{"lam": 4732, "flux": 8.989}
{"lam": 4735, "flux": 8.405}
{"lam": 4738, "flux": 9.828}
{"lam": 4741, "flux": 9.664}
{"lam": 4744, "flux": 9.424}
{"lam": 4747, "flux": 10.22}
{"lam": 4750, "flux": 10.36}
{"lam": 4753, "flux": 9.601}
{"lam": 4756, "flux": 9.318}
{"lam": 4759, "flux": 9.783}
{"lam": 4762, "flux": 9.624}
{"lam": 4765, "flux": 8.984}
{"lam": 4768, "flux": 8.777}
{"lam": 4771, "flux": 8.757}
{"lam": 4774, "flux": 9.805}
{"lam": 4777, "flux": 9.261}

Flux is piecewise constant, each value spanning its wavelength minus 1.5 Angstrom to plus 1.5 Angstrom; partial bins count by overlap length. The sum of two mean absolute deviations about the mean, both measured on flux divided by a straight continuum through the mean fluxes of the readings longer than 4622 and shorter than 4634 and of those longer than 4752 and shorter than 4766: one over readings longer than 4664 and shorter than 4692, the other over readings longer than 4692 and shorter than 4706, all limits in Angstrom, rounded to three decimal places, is 0.062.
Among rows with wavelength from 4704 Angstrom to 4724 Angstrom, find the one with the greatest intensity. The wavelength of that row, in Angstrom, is 4720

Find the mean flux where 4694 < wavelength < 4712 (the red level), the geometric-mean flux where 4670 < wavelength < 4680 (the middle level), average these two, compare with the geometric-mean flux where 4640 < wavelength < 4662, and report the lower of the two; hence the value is 8.66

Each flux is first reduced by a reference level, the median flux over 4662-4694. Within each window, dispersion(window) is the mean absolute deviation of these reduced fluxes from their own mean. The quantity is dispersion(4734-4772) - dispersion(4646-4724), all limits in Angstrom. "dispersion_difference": 0.10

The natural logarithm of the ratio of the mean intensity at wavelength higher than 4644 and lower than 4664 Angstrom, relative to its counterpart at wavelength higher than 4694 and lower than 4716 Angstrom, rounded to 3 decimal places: 0.026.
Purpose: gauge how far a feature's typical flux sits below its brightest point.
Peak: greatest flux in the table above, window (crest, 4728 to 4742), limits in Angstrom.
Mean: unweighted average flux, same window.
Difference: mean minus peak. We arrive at -0.8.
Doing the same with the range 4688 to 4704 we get -0.4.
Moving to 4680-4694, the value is -0.3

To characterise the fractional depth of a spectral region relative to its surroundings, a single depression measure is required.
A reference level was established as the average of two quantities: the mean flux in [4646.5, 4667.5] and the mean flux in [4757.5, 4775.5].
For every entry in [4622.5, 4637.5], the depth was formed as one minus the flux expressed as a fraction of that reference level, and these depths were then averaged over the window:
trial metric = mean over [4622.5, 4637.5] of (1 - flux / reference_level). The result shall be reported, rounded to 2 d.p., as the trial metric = -0.04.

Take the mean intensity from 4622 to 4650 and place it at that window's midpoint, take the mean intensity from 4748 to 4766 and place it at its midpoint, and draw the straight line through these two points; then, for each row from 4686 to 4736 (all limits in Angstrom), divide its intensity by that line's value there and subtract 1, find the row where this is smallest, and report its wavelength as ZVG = 4735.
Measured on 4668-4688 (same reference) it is 4669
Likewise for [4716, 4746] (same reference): 4735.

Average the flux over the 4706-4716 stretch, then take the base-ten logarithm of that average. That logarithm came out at 0.95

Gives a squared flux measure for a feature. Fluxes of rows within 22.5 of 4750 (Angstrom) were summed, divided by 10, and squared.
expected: 196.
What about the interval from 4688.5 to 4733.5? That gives 180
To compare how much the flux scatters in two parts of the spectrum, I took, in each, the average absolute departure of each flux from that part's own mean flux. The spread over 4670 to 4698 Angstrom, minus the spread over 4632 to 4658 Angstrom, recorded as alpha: -0.14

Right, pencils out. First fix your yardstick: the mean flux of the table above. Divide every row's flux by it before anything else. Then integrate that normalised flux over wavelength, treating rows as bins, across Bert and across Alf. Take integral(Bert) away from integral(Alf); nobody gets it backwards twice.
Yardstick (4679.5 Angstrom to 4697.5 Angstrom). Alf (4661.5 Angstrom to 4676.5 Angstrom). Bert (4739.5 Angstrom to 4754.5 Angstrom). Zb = -2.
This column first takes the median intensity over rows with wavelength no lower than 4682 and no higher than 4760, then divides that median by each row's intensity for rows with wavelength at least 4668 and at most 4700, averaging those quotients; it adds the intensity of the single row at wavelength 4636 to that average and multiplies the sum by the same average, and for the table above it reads 9.9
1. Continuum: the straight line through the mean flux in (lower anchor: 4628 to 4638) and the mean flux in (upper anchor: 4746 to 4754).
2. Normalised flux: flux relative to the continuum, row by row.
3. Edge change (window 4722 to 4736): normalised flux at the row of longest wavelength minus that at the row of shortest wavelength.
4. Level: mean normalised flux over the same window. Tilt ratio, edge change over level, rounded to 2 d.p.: -0.10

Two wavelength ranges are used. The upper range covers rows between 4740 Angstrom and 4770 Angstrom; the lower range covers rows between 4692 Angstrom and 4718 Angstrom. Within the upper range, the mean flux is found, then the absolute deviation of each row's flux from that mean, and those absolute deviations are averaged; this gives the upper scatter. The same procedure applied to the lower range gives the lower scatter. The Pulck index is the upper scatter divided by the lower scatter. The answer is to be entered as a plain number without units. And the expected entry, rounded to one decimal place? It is 1.5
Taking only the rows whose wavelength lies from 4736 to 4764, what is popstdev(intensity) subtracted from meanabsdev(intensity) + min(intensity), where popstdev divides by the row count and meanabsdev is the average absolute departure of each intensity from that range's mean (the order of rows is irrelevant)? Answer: 9.3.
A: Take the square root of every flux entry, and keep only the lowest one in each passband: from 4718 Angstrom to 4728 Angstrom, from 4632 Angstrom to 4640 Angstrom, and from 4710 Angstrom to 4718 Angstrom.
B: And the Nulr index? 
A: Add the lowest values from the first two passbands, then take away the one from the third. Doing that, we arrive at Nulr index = 2.97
